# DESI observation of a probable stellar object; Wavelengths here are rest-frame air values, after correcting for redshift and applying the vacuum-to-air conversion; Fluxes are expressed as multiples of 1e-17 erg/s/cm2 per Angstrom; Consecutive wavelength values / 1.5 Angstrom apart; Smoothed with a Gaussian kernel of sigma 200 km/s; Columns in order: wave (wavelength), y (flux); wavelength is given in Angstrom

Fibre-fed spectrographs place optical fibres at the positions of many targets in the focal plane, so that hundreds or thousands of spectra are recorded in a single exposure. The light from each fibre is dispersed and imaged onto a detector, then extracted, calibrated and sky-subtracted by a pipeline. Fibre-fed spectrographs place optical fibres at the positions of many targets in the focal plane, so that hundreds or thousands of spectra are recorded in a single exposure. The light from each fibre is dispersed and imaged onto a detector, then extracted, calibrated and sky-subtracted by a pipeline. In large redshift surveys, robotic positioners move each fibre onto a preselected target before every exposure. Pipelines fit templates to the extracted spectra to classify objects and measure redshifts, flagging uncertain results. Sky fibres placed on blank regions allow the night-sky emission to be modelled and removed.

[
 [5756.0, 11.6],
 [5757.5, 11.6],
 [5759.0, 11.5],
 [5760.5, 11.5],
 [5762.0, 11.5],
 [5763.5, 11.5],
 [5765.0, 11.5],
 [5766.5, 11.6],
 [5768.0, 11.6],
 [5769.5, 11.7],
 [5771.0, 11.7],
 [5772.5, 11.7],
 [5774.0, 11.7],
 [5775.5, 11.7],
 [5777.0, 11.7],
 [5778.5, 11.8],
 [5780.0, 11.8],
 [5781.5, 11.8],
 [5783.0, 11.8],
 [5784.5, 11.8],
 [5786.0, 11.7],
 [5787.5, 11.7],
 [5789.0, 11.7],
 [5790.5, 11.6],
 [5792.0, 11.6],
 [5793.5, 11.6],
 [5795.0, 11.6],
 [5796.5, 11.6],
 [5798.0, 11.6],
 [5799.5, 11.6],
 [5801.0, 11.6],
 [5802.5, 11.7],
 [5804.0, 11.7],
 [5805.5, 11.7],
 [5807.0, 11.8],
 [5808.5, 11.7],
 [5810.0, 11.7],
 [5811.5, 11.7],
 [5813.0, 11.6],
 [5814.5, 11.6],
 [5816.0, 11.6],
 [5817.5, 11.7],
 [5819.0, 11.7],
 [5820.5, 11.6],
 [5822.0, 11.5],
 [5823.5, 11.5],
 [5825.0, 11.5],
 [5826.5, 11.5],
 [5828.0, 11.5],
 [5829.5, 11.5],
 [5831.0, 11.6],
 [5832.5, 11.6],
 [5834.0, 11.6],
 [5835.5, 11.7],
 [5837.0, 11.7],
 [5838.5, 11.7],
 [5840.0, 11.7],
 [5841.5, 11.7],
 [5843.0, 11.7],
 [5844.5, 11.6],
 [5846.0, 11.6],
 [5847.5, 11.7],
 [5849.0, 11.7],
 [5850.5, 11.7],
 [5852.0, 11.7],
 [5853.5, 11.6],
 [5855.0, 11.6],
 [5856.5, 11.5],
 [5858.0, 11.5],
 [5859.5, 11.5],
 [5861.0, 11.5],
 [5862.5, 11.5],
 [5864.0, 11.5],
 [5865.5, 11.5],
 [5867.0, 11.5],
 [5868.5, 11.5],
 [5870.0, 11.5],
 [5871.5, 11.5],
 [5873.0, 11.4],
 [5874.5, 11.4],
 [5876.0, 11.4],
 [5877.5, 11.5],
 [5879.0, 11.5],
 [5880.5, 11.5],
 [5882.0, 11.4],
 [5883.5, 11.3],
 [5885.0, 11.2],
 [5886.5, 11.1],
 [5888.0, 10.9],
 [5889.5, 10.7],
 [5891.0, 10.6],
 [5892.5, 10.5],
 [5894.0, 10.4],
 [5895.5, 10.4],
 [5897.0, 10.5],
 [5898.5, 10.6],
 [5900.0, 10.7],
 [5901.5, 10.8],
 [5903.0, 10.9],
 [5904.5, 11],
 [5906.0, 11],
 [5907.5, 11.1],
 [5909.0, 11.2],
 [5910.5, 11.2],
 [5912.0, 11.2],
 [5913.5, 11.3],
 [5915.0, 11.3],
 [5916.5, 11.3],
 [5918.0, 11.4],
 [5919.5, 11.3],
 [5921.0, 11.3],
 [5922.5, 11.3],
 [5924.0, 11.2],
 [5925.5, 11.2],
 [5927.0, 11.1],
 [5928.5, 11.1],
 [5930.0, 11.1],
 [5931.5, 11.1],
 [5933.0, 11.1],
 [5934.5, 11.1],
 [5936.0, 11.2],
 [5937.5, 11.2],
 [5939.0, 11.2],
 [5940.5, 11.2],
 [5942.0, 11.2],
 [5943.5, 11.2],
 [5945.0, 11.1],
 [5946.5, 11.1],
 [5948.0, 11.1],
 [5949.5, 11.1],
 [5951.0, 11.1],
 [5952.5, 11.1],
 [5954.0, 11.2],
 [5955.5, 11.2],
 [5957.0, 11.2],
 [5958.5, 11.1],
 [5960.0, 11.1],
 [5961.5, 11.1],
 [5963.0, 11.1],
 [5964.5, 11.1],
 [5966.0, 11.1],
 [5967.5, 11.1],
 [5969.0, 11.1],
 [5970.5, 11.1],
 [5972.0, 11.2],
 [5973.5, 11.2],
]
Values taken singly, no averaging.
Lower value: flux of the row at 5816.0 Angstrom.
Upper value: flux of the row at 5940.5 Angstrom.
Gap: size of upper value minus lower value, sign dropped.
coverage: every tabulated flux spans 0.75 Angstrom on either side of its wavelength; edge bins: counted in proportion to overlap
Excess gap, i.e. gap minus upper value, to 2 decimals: -10.80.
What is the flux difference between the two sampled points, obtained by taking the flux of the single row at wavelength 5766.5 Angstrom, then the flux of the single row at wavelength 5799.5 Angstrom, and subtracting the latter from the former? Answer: 0.00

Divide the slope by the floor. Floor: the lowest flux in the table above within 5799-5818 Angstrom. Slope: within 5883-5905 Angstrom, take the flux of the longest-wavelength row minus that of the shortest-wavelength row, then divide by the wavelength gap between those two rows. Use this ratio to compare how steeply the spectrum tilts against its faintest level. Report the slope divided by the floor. -0.0012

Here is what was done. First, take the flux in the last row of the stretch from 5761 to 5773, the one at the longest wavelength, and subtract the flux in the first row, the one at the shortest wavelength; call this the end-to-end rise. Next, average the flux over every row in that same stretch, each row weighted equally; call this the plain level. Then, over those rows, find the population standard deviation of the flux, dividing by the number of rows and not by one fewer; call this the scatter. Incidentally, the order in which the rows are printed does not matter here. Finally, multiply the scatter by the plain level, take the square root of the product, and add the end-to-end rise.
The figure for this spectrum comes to 1.20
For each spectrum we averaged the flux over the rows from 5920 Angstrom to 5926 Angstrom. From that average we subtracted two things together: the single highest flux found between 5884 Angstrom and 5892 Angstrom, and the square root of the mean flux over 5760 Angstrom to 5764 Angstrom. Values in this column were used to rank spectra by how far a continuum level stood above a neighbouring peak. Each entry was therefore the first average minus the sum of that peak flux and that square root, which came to -3.34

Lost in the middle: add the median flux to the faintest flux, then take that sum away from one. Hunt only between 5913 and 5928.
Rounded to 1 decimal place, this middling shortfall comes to -21.4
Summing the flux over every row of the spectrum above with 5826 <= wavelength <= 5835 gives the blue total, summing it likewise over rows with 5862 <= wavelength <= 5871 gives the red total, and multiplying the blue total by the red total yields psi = 4782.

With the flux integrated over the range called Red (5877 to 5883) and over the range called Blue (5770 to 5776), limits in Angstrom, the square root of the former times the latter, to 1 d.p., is 69.5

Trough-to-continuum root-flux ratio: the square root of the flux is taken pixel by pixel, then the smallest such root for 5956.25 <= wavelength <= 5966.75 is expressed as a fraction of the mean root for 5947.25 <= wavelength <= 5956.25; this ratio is 0.999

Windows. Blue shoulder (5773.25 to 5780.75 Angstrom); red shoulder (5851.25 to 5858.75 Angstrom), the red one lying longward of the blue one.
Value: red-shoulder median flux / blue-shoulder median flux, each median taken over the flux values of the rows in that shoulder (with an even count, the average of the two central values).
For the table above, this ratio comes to 0.99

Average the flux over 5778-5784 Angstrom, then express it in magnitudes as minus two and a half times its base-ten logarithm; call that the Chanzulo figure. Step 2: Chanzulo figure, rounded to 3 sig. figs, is -2.68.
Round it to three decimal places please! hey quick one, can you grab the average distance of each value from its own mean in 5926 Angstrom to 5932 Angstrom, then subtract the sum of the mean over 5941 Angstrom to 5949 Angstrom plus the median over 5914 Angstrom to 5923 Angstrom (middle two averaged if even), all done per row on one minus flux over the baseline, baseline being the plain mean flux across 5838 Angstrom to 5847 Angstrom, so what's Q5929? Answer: -0.077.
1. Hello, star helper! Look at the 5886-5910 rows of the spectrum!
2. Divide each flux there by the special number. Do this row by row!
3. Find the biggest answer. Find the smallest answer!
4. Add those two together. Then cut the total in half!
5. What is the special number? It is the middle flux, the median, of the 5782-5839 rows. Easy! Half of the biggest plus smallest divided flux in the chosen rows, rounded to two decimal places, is 0.93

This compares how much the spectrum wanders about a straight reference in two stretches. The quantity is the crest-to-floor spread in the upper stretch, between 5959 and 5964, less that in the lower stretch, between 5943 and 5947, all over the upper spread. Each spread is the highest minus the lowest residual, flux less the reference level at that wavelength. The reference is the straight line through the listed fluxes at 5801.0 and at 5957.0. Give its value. -11.5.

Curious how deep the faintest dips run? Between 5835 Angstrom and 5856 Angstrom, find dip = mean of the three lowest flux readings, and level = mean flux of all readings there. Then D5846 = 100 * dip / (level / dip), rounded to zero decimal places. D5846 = 1153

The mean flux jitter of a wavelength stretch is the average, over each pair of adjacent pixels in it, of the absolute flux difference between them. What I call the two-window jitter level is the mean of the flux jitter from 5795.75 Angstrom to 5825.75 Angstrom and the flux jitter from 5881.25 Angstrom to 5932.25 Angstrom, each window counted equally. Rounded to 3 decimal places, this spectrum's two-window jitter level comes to 0.053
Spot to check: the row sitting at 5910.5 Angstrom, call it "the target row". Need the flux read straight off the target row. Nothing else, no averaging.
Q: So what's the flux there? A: 11.2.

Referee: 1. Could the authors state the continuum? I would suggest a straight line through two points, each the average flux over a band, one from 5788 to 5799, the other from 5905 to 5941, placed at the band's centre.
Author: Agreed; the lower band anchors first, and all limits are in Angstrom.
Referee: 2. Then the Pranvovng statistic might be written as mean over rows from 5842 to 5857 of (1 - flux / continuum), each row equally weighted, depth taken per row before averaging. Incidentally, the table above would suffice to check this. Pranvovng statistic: -0.018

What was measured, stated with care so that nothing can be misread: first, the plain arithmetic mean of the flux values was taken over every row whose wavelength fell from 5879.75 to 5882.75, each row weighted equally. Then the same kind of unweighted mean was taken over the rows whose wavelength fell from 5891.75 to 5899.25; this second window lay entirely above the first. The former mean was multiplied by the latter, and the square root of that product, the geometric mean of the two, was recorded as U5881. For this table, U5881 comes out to 11.0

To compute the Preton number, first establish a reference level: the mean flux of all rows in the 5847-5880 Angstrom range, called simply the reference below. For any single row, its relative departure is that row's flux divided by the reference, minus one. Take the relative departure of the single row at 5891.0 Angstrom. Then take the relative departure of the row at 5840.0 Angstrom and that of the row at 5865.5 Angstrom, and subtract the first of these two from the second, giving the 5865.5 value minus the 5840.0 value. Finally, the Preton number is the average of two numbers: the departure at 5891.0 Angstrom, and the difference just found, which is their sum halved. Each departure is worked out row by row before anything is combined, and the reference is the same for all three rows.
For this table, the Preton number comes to -0.049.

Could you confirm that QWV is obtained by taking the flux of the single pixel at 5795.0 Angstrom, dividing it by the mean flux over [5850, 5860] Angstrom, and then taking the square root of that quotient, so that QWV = 1.001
